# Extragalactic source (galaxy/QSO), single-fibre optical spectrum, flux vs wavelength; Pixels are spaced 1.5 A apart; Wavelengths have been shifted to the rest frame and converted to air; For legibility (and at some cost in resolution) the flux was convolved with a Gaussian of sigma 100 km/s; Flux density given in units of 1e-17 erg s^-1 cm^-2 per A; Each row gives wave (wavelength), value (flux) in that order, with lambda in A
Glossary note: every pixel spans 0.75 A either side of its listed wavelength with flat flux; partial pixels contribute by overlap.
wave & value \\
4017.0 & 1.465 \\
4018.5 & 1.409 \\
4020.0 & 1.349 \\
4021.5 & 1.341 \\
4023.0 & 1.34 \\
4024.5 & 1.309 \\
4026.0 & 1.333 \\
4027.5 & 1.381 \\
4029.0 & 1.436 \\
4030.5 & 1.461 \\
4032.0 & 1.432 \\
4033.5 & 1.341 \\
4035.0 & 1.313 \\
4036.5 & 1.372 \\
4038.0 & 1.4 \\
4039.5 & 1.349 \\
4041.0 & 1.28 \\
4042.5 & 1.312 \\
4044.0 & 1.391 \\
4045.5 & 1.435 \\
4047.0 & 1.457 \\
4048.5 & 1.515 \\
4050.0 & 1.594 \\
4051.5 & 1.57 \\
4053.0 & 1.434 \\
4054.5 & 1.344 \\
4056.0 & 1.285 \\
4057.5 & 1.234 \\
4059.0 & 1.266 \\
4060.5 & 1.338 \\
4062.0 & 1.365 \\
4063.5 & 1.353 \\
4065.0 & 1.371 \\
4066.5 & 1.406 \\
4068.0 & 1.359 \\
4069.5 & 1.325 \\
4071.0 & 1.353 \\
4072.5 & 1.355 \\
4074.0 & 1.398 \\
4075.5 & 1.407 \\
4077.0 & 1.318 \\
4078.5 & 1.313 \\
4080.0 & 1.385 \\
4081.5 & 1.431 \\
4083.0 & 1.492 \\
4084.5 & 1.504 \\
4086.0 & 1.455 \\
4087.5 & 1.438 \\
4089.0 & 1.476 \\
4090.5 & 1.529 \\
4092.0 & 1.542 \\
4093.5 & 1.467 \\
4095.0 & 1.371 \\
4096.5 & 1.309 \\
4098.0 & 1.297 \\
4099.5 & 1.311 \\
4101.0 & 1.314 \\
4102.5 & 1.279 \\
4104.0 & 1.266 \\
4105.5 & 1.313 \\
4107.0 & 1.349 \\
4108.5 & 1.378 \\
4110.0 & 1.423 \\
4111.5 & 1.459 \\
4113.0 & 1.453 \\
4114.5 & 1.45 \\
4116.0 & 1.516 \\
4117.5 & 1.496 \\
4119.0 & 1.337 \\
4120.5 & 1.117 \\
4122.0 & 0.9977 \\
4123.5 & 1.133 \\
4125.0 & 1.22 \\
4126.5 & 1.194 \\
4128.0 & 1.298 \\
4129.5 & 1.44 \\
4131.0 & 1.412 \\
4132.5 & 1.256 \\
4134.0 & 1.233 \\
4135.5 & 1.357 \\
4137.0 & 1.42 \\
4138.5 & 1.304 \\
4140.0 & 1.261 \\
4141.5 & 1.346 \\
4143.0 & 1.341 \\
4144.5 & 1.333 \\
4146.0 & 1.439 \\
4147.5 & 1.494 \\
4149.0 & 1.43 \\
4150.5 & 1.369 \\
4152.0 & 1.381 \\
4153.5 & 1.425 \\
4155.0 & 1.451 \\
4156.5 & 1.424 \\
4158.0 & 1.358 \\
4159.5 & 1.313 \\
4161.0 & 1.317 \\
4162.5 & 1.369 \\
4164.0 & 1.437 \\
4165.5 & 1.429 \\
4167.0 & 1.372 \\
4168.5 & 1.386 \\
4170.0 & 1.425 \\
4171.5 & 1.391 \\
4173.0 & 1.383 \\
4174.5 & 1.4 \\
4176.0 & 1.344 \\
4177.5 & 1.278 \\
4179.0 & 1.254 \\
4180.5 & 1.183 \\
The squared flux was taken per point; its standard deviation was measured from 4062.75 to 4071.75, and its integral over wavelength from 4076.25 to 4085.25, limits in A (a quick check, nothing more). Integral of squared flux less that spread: 17.8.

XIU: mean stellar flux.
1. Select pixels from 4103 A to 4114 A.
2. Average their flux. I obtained 1.38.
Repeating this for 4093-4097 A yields 1.38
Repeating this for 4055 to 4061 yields 1.28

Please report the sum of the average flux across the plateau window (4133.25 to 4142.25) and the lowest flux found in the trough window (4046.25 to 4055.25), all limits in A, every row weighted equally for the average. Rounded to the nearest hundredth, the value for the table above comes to 2.66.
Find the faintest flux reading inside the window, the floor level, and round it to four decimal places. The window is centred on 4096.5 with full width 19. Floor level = 1.2660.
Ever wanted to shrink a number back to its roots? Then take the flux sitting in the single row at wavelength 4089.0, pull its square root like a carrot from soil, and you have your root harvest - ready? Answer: 1.21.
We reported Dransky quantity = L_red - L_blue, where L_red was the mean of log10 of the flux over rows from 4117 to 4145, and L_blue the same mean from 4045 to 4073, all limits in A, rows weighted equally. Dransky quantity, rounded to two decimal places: -0.03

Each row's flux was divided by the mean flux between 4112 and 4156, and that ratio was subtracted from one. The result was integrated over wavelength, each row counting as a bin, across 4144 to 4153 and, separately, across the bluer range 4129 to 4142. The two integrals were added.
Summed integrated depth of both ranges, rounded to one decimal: -0.4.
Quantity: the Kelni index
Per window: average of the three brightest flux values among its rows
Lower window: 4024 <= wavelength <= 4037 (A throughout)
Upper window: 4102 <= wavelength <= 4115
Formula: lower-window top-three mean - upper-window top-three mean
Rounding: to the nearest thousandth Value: -0.011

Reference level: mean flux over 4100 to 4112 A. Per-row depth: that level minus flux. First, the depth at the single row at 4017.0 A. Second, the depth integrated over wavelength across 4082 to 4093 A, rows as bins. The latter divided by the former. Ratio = 13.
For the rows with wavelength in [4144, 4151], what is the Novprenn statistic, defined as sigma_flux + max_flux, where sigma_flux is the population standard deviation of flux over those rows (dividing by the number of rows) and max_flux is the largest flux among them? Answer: 1.55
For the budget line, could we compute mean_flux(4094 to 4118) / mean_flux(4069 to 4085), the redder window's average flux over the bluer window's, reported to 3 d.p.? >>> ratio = 0.989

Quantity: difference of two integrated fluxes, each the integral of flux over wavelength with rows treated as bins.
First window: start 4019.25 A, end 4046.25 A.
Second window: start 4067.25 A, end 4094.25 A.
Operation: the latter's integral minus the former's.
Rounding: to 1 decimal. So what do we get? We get 1.5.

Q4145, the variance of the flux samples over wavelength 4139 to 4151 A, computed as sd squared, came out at 0.005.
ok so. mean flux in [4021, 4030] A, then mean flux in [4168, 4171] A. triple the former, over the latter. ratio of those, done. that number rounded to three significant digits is 2.90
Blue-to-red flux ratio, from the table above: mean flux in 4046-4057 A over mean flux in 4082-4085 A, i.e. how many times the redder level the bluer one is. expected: 0.973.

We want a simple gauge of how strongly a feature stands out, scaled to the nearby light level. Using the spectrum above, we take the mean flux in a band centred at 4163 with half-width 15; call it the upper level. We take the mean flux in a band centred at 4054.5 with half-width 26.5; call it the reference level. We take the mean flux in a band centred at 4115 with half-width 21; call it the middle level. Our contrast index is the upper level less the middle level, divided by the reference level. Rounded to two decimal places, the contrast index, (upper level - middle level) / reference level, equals 0.05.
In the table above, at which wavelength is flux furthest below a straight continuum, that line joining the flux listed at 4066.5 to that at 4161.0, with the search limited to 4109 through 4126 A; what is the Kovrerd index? 4122.0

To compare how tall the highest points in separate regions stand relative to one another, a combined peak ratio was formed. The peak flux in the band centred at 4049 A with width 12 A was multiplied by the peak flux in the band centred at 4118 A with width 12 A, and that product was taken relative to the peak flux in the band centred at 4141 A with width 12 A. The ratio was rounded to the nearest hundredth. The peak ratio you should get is 1.68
